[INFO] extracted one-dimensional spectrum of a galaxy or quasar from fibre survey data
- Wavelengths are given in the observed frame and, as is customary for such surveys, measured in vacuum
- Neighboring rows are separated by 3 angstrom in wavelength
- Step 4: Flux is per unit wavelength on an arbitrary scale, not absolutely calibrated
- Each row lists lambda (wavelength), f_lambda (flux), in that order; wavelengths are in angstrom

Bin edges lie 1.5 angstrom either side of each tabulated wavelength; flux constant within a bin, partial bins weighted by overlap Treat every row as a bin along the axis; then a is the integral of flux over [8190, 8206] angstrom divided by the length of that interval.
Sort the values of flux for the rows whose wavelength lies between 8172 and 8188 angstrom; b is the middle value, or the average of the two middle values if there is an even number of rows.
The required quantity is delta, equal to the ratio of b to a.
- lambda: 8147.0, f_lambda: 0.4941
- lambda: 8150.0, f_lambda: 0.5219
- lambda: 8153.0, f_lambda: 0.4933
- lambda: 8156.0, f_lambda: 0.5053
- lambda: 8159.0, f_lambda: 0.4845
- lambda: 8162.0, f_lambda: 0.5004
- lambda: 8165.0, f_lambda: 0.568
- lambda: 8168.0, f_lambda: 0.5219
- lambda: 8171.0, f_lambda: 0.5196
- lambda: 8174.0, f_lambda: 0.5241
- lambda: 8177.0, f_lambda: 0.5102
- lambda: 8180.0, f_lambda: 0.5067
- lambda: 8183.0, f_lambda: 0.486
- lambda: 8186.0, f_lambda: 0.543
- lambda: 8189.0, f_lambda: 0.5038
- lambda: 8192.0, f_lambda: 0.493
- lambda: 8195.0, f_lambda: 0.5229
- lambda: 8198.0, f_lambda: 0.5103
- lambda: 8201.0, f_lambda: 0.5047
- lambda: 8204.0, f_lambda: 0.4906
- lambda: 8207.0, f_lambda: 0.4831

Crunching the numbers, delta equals 1.01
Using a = 0.504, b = 0.510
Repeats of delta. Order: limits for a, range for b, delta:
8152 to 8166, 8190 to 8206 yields 0.99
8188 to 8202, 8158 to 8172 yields 1.02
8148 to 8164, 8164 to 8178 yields 1.04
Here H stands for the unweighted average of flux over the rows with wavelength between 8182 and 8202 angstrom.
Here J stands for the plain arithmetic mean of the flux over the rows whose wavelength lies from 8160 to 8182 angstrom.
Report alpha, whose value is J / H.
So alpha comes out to 1.02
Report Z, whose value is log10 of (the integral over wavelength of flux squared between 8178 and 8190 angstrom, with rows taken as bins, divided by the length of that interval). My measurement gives -0.584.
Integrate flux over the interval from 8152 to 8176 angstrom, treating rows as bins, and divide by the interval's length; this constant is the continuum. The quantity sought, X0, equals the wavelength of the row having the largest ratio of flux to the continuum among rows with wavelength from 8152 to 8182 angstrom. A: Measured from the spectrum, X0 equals 8165.0 angstrom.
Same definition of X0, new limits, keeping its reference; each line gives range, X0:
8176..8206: 8186.0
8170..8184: 8174.0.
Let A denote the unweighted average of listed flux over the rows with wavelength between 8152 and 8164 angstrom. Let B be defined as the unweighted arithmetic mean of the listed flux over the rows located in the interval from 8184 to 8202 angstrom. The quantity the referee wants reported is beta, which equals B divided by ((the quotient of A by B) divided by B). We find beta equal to 0.272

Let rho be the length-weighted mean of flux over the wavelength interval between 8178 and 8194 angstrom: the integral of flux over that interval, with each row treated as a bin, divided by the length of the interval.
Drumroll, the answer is 0.507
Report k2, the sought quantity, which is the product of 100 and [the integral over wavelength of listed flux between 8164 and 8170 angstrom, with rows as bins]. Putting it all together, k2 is 325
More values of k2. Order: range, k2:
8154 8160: 297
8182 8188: 310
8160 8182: 1144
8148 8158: 505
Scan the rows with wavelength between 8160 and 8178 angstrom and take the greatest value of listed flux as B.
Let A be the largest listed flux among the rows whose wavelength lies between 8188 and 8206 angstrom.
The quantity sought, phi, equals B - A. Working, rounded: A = 0.5229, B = 0.568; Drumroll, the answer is 0.05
